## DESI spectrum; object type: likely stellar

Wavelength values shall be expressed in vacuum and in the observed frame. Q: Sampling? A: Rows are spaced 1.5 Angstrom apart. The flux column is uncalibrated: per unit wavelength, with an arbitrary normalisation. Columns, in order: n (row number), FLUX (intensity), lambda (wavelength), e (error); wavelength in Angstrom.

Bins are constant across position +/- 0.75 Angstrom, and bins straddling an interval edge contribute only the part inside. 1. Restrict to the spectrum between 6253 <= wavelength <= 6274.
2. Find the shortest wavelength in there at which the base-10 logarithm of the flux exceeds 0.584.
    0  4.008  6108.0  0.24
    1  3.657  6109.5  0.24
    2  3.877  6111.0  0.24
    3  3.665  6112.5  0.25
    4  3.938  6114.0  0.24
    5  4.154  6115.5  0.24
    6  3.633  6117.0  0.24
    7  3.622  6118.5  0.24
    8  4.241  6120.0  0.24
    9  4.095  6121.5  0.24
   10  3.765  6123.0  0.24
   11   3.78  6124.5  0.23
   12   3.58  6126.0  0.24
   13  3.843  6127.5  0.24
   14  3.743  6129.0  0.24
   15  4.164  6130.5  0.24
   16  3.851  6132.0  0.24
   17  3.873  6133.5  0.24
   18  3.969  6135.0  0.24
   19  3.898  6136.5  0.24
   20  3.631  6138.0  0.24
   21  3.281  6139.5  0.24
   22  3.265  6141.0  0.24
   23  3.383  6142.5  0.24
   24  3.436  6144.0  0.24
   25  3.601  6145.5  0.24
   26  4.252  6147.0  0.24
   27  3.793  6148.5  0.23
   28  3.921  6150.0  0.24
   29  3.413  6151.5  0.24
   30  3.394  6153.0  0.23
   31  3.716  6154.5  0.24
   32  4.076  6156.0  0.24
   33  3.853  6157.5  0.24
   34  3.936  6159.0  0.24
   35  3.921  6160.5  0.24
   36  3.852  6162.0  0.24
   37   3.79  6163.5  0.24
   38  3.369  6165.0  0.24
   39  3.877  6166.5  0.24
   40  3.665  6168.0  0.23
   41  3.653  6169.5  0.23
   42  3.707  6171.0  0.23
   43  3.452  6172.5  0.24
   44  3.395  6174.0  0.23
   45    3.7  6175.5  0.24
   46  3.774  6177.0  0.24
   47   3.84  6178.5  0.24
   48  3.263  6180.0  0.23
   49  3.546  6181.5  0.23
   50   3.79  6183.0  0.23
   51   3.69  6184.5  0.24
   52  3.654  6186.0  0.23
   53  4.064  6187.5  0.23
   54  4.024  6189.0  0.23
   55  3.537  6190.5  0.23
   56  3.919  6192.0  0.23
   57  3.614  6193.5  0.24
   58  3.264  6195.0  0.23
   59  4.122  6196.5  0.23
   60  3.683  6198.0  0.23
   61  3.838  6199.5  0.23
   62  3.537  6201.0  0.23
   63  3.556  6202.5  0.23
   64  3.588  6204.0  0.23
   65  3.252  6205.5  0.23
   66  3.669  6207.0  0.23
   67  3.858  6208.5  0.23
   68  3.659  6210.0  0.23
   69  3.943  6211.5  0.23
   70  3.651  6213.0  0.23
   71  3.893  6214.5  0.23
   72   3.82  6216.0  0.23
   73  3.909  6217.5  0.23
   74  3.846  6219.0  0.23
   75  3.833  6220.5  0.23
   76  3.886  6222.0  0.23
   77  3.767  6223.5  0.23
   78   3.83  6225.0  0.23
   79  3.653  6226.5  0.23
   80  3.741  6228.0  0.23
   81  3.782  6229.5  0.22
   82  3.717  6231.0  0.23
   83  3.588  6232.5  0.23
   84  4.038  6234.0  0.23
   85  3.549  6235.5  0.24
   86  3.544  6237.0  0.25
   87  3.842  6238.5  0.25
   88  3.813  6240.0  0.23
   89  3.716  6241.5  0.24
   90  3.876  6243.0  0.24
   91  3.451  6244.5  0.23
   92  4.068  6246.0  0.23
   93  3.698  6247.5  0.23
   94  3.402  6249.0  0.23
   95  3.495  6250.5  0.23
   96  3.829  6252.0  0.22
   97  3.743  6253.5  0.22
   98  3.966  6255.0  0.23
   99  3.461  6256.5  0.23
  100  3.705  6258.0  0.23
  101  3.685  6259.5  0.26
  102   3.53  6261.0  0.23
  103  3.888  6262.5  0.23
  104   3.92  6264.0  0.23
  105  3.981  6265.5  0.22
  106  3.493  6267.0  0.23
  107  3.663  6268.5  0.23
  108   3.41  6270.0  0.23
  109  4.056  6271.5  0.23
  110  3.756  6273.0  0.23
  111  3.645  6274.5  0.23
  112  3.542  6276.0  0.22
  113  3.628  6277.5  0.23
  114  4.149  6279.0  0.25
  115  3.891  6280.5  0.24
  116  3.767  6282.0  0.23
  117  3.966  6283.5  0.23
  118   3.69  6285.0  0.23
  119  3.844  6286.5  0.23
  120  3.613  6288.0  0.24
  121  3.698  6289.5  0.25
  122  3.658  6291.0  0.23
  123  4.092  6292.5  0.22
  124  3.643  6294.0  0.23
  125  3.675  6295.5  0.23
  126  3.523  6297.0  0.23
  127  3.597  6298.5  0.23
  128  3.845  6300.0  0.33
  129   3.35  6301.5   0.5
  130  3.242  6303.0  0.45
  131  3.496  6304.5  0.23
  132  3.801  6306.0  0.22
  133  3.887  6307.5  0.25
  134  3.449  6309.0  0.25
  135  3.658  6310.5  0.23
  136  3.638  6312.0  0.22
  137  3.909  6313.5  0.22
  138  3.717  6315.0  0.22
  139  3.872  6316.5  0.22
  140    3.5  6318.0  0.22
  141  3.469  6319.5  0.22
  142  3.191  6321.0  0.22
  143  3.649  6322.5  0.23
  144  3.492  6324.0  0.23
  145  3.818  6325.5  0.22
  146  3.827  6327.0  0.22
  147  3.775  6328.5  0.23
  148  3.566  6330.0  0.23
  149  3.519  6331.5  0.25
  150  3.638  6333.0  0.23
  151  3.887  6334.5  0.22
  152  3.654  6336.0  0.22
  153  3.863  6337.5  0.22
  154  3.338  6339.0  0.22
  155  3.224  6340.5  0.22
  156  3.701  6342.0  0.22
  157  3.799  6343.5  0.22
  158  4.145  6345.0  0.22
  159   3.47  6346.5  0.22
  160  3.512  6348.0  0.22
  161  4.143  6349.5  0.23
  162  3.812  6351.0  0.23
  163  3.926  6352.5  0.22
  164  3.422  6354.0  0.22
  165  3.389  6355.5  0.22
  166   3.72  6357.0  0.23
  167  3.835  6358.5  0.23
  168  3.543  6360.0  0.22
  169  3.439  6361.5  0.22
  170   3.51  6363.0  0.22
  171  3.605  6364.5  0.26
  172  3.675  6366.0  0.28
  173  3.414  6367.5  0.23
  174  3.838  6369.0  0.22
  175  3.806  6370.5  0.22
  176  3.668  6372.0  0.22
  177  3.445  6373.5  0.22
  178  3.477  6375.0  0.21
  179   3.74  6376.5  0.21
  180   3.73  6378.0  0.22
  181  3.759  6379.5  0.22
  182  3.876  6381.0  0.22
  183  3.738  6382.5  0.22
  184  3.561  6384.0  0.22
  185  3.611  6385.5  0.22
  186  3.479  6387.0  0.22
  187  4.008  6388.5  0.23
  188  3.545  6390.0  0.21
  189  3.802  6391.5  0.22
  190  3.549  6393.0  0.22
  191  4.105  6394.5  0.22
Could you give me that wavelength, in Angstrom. 6255.0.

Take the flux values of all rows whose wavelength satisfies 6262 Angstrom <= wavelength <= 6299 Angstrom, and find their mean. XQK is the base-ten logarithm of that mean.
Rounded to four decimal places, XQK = 0.5742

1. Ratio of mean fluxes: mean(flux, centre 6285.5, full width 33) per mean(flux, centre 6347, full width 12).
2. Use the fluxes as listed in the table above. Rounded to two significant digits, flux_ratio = 0.98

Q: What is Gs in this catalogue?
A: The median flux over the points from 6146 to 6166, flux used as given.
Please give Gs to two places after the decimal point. 3.85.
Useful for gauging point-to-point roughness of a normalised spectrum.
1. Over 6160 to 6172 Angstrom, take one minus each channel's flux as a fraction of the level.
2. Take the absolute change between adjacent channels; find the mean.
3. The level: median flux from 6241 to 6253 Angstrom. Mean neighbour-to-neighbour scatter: 0.052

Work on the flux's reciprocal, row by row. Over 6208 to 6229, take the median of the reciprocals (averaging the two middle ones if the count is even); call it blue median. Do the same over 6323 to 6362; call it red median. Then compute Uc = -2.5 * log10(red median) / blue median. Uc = 5.42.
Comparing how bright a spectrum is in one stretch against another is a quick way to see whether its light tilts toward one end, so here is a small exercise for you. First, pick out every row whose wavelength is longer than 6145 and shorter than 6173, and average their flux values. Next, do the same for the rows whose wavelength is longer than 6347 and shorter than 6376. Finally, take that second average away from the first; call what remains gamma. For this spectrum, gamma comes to 0.11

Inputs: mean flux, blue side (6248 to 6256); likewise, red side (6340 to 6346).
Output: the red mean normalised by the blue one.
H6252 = 1.01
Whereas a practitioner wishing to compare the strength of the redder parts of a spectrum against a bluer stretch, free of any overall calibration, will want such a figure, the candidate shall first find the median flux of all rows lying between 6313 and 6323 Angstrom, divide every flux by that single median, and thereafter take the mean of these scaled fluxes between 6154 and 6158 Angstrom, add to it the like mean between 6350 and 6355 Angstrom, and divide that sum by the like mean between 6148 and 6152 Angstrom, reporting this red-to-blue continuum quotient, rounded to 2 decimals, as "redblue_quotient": 2.05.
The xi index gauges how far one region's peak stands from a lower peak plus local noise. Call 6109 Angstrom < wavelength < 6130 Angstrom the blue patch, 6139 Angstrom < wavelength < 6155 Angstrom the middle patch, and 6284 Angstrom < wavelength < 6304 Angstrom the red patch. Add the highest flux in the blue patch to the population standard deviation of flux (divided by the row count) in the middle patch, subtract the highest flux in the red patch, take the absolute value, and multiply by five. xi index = 2.21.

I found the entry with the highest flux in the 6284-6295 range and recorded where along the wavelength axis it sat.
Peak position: 6292.5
